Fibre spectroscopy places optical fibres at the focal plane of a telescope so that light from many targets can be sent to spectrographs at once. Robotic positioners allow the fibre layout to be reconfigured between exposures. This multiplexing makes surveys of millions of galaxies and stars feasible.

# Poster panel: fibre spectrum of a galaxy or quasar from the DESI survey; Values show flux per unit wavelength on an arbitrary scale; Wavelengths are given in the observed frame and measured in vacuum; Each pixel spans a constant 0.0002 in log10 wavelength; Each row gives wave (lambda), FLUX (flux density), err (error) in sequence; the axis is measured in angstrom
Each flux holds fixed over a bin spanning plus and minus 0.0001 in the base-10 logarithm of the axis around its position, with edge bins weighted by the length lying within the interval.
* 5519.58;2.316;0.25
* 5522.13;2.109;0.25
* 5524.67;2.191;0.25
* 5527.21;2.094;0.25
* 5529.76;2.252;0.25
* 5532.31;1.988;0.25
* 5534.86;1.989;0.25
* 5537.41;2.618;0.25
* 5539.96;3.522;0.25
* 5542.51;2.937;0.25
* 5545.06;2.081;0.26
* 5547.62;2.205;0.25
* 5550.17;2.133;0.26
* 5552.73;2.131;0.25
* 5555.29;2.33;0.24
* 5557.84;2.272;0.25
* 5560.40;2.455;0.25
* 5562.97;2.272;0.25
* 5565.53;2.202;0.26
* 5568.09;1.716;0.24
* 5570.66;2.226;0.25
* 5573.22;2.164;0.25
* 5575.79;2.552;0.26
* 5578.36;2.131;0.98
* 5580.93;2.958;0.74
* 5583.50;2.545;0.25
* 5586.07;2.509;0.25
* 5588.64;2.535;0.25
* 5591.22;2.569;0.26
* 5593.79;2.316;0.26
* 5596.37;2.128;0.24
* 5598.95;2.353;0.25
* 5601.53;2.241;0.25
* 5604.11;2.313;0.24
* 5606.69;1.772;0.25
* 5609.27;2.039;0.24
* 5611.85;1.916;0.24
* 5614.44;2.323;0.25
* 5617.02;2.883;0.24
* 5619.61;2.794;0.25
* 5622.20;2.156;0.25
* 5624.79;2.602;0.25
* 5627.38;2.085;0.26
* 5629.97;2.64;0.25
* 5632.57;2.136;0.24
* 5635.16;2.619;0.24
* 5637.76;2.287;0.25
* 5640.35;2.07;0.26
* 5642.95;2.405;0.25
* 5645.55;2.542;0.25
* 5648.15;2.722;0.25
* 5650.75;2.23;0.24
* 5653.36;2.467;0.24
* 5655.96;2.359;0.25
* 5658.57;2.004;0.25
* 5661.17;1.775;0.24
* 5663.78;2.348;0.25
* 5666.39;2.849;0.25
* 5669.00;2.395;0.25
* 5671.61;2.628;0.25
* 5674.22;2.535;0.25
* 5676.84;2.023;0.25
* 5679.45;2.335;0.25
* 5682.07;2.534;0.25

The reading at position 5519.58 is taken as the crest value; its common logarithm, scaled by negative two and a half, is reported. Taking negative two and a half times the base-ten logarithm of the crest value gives -0.91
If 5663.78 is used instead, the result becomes -0.93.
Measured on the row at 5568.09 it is -0.59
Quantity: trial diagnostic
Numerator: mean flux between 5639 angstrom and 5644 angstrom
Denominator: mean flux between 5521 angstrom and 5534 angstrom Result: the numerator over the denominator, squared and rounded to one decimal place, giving 1.1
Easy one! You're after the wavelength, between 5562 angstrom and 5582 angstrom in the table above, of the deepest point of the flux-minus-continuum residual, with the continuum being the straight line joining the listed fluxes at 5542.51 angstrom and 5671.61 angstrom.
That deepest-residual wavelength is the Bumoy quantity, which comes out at 5568.09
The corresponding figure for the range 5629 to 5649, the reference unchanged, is 5640.35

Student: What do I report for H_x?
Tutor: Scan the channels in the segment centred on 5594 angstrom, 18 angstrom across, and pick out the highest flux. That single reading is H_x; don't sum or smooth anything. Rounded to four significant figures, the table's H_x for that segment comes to 2.569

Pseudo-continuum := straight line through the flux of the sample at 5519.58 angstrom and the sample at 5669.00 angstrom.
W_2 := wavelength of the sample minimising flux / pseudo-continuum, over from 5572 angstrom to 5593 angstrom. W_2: 5578.36 angstrom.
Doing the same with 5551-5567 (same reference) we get 5552.73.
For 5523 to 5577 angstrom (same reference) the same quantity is 5568.09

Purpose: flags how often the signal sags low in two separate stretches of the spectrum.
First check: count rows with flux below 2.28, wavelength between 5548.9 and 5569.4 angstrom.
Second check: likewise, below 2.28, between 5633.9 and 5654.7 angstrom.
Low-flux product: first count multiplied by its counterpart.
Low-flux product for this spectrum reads 12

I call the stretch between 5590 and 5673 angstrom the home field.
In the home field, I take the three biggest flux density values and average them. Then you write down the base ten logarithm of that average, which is 0.45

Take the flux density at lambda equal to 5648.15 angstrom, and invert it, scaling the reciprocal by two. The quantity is 0.73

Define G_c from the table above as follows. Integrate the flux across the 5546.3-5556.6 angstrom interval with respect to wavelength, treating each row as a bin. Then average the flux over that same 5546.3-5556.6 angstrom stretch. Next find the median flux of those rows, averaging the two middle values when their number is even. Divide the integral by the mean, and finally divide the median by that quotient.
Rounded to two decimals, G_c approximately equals 0.21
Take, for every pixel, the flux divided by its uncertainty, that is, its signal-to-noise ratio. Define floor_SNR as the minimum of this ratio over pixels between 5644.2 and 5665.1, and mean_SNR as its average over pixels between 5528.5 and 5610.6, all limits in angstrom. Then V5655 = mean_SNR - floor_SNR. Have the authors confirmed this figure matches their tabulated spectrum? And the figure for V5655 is 1.5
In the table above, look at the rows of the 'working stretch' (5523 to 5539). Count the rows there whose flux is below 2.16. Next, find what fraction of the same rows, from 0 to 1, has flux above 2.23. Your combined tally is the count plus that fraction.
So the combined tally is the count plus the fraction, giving 3.3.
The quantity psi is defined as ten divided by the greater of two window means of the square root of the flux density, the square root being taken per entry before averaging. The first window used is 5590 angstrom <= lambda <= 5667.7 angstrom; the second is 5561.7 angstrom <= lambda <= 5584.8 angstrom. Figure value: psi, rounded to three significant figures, 6.56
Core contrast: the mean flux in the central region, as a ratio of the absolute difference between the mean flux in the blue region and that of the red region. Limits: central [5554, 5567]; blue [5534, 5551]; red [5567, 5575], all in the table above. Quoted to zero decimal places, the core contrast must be 5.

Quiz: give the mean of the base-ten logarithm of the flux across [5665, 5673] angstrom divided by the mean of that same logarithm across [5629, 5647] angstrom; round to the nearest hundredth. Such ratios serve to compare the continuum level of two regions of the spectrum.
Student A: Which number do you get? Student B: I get 1.11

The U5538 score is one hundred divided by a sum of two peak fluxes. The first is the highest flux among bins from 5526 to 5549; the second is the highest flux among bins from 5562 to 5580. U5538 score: 16.5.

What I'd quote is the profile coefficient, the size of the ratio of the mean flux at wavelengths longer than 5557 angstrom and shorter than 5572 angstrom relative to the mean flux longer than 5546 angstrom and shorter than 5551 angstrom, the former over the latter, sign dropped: 1.01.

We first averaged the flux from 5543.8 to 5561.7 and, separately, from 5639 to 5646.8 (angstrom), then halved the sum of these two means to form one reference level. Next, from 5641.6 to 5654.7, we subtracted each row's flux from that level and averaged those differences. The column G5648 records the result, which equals -0.19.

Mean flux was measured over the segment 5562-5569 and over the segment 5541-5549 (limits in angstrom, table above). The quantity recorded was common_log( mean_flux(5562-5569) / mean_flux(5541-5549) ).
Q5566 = -0.07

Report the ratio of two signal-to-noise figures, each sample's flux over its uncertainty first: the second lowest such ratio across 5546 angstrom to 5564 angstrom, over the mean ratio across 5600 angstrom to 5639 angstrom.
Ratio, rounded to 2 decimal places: 0.91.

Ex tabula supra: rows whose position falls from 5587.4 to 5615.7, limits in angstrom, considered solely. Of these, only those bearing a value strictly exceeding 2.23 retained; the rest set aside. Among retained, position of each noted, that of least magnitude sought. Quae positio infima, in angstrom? 5588.64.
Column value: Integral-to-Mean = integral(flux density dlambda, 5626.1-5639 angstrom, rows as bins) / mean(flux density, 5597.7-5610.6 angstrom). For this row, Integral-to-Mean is 14.2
